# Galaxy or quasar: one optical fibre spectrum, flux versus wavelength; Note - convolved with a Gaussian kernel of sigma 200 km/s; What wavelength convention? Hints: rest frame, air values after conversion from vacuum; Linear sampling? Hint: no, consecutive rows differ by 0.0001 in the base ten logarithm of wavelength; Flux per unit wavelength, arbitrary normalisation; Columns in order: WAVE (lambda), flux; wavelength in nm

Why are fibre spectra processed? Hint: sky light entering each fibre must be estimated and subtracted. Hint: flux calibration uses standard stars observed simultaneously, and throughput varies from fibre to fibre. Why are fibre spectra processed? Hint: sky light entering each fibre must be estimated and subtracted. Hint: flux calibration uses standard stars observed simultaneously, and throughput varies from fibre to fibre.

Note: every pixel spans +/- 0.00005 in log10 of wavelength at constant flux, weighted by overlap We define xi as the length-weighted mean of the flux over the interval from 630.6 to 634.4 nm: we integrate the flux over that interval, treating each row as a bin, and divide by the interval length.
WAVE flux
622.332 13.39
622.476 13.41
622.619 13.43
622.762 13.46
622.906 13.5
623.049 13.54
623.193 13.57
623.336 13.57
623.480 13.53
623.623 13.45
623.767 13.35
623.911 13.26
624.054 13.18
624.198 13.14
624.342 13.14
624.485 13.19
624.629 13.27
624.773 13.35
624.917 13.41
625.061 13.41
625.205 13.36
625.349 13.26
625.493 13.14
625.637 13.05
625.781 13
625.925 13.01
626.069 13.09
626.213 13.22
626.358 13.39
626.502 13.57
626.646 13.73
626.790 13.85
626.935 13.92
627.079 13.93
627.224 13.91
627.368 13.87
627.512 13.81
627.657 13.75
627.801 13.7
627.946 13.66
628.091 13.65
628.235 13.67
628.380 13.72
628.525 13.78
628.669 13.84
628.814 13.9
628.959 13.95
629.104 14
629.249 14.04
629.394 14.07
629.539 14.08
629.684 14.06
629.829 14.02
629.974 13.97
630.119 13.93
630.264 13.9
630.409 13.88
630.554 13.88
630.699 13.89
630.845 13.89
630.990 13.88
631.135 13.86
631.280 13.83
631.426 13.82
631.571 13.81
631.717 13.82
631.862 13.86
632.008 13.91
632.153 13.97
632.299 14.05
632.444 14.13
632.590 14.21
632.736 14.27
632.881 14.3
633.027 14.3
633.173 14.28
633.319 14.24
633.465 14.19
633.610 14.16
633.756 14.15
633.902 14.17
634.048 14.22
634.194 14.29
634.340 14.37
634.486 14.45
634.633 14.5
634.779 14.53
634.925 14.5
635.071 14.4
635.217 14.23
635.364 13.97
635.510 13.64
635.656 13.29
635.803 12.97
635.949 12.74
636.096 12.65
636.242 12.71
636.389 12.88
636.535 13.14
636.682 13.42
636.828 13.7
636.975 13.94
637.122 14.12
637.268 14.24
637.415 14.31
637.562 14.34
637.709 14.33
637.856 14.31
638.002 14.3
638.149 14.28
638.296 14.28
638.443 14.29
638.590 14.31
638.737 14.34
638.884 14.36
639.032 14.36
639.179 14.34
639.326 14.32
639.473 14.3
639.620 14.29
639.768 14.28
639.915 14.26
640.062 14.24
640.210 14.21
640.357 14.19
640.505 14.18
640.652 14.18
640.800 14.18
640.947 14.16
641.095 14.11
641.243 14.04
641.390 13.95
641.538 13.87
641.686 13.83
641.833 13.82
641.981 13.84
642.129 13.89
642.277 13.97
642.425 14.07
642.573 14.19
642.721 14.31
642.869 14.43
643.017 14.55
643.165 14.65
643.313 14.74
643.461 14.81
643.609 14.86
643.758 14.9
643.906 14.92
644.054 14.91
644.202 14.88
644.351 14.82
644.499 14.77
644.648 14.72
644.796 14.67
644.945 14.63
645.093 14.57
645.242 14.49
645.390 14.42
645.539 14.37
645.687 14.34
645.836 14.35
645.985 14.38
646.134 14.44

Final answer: 14.07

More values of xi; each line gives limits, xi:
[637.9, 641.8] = 14.21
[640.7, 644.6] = 14.36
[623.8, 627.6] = 13.40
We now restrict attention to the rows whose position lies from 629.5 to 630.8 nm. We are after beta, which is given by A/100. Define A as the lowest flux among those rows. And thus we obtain 0.139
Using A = 13.88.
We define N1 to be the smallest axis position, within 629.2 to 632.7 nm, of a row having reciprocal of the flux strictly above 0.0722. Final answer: 631.280 nm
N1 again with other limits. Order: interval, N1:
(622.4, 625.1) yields 622.476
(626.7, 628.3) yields 626.790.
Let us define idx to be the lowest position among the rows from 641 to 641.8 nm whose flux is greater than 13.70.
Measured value 641.095 nm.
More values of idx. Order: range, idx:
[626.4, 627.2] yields 626.646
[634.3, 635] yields 634.340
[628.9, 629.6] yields 628.959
